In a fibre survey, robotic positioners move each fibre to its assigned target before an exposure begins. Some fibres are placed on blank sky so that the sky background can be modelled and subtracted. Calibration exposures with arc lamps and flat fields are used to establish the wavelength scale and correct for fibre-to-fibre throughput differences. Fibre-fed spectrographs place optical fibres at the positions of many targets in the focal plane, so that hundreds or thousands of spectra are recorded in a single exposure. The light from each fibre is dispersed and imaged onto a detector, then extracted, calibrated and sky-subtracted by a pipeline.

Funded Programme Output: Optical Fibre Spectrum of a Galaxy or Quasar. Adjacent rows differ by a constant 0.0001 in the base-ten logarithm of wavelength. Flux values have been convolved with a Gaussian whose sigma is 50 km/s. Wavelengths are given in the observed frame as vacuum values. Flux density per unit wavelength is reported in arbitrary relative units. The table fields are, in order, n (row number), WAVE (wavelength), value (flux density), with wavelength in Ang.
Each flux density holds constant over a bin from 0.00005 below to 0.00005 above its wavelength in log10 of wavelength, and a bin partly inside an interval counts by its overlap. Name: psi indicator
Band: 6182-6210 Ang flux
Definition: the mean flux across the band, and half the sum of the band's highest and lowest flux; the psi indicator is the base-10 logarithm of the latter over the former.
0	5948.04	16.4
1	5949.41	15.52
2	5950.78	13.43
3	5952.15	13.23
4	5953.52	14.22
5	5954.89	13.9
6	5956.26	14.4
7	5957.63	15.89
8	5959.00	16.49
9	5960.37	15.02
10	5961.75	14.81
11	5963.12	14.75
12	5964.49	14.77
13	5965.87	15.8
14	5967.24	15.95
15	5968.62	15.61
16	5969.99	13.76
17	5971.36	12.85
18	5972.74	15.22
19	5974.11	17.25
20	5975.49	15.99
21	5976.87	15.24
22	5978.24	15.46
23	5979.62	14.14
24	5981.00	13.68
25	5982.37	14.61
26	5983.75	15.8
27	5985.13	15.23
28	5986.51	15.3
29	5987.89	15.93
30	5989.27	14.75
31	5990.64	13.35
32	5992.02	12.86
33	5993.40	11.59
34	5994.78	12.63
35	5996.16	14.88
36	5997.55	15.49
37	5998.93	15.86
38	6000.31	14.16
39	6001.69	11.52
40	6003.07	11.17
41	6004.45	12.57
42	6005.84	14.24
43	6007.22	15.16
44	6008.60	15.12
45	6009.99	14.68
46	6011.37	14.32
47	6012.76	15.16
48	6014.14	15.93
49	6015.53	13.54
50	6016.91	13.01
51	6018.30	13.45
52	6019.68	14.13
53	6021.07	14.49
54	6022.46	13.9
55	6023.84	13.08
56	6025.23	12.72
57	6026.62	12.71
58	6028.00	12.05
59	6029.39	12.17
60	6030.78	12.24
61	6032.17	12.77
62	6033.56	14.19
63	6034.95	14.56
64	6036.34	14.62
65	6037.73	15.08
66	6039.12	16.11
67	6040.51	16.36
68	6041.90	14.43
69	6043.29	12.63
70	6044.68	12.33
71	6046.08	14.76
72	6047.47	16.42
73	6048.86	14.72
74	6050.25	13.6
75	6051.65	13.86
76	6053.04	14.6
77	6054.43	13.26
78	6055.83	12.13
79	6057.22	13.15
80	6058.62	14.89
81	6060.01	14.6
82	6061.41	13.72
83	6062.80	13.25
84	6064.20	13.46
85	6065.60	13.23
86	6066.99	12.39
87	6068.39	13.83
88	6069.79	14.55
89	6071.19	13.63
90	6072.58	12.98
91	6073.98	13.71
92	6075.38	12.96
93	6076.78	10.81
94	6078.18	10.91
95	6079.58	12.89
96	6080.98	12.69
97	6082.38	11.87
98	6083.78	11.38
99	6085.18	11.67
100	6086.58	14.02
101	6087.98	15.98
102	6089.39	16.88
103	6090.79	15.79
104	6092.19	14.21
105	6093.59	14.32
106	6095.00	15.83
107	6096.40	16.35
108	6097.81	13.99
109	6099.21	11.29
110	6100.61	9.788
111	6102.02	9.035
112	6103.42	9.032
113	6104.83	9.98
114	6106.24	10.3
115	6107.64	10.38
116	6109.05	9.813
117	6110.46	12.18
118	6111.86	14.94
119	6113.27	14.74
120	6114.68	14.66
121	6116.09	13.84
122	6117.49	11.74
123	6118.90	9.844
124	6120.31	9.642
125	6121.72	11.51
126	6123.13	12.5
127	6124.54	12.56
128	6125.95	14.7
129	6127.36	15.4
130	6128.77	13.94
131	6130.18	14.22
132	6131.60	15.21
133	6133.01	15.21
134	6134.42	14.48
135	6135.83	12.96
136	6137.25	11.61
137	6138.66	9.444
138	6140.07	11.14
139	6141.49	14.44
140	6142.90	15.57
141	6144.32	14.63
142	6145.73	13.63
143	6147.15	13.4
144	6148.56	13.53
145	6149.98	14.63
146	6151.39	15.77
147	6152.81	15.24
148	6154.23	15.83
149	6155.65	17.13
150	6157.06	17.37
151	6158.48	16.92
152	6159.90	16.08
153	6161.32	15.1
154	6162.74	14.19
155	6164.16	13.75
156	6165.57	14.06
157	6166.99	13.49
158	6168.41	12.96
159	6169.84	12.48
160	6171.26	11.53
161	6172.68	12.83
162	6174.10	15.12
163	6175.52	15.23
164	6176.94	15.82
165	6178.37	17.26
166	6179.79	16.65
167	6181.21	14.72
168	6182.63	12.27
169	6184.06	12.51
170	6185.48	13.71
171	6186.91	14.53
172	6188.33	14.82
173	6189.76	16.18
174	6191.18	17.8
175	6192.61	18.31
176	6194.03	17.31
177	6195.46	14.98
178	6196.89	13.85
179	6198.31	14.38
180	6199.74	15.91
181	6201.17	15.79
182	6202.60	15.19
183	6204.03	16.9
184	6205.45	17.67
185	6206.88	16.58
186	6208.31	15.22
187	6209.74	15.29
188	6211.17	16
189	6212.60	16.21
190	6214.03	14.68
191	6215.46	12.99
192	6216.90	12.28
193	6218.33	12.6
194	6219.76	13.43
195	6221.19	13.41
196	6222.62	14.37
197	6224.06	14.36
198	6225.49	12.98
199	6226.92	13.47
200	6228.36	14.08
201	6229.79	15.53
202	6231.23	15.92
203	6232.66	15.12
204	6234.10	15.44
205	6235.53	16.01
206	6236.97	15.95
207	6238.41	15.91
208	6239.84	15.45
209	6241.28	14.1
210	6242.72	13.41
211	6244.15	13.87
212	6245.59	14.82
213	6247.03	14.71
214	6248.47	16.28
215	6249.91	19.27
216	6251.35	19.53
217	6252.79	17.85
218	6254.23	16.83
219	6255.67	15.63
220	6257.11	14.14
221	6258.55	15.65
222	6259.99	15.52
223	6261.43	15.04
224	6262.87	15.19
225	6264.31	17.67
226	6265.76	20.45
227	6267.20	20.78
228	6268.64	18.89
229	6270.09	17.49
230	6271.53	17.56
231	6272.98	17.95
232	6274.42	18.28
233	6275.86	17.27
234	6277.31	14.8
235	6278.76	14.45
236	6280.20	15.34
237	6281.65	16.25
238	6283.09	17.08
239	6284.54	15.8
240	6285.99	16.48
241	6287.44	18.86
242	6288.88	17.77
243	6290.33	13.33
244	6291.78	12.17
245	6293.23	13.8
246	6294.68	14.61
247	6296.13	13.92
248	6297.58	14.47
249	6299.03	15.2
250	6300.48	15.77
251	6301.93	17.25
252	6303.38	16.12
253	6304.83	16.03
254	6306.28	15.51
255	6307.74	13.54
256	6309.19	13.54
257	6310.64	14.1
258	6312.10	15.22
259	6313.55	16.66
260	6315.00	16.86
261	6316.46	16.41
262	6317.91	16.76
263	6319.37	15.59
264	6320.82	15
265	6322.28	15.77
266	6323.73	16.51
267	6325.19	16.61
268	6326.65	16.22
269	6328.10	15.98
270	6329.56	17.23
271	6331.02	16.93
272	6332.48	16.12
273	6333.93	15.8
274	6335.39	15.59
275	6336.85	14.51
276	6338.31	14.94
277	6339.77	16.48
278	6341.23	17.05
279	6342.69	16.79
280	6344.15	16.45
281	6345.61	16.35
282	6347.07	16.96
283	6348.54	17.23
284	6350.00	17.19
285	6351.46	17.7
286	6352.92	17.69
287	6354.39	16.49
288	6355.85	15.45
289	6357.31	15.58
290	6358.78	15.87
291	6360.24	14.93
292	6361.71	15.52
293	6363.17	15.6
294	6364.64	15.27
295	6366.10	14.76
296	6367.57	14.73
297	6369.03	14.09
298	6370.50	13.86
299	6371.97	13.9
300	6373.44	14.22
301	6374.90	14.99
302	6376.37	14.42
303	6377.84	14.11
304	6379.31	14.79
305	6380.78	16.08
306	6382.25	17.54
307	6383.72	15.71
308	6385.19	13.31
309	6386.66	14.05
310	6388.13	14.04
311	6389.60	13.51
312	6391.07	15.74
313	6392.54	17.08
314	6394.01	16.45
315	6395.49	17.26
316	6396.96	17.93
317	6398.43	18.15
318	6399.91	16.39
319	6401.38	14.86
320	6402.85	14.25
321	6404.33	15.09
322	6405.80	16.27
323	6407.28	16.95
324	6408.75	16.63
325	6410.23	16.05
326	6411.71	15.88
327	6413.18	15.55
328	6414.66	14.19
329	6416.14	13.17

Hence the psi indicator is -0.005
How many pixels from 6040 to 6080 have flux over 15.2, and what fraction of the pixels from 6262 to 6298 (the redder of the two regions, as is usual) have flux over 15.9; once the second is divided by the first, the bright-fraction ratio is 0.280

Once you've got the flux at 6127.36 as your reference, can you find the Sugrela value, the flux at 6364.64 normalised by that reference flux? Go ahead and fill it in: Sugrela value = 0.99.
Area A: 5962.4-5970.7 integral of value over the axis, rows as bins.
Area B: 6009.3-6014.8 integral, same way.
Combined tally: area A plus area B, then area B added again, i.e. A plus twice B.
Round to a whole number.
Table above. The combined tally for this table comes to 291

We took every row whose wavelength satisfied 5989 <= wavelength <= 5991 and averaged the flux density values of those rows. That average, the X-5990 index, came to 14.1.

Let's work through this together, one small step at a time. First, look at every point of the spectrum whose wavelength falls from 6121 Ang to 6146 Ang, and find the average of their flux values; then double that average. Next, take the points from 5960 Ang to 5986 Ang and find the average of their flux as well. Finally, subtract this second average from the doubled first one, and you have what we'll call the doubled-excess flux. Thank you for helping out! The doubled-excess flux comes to 12.0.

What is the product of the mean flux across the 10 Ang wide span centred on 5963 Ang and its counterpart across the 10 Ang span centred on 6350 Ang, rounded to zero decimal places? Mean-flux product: 263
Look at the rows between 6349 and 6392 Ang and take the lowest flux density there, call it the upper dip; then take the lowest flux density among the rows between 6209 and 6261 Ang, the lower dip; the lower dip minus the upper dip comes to -1.0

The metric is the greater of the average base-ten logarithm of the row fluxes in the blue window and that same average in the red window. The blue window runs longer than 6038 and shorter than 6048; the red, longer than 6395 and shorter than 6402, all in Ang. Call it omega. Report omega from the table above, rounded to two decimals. 1.23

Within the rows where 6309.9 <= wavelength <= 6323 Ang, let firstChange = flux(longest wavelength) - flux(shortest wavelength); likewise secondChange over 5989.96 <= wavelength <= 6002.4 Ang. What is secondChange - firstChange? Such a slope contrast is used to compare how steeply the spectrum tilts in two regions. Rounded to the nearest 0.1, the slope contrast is -3.5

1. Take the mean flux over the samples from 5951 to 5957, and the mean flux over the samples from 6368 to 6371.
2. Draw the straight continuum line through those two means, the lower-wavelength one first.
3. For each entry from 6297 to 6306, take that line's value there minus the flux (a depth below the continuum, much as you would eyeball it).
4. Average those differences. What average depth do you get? -1.8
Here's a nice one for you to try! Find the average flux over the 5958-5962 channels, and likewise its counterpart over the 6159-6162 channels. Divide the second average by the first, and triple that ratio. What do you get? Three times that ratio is 3.03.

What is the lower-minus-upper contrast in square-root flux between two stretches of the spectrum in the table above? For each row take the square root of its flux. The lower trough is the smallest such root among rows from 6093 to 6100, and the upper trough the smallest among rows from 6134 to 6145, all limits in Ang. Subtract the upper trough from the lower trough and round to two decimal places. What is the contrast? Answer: 0.29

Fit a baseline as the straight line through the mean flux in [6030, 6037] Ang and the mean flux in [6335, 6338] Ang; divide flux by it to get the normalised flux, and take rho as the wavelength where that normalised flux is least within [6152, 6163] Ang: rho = 6162.74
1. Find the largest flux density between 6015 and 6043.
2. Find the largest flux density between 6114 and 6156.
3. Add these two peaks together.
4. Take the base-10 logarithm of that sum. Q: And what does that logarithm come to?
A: 1.52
